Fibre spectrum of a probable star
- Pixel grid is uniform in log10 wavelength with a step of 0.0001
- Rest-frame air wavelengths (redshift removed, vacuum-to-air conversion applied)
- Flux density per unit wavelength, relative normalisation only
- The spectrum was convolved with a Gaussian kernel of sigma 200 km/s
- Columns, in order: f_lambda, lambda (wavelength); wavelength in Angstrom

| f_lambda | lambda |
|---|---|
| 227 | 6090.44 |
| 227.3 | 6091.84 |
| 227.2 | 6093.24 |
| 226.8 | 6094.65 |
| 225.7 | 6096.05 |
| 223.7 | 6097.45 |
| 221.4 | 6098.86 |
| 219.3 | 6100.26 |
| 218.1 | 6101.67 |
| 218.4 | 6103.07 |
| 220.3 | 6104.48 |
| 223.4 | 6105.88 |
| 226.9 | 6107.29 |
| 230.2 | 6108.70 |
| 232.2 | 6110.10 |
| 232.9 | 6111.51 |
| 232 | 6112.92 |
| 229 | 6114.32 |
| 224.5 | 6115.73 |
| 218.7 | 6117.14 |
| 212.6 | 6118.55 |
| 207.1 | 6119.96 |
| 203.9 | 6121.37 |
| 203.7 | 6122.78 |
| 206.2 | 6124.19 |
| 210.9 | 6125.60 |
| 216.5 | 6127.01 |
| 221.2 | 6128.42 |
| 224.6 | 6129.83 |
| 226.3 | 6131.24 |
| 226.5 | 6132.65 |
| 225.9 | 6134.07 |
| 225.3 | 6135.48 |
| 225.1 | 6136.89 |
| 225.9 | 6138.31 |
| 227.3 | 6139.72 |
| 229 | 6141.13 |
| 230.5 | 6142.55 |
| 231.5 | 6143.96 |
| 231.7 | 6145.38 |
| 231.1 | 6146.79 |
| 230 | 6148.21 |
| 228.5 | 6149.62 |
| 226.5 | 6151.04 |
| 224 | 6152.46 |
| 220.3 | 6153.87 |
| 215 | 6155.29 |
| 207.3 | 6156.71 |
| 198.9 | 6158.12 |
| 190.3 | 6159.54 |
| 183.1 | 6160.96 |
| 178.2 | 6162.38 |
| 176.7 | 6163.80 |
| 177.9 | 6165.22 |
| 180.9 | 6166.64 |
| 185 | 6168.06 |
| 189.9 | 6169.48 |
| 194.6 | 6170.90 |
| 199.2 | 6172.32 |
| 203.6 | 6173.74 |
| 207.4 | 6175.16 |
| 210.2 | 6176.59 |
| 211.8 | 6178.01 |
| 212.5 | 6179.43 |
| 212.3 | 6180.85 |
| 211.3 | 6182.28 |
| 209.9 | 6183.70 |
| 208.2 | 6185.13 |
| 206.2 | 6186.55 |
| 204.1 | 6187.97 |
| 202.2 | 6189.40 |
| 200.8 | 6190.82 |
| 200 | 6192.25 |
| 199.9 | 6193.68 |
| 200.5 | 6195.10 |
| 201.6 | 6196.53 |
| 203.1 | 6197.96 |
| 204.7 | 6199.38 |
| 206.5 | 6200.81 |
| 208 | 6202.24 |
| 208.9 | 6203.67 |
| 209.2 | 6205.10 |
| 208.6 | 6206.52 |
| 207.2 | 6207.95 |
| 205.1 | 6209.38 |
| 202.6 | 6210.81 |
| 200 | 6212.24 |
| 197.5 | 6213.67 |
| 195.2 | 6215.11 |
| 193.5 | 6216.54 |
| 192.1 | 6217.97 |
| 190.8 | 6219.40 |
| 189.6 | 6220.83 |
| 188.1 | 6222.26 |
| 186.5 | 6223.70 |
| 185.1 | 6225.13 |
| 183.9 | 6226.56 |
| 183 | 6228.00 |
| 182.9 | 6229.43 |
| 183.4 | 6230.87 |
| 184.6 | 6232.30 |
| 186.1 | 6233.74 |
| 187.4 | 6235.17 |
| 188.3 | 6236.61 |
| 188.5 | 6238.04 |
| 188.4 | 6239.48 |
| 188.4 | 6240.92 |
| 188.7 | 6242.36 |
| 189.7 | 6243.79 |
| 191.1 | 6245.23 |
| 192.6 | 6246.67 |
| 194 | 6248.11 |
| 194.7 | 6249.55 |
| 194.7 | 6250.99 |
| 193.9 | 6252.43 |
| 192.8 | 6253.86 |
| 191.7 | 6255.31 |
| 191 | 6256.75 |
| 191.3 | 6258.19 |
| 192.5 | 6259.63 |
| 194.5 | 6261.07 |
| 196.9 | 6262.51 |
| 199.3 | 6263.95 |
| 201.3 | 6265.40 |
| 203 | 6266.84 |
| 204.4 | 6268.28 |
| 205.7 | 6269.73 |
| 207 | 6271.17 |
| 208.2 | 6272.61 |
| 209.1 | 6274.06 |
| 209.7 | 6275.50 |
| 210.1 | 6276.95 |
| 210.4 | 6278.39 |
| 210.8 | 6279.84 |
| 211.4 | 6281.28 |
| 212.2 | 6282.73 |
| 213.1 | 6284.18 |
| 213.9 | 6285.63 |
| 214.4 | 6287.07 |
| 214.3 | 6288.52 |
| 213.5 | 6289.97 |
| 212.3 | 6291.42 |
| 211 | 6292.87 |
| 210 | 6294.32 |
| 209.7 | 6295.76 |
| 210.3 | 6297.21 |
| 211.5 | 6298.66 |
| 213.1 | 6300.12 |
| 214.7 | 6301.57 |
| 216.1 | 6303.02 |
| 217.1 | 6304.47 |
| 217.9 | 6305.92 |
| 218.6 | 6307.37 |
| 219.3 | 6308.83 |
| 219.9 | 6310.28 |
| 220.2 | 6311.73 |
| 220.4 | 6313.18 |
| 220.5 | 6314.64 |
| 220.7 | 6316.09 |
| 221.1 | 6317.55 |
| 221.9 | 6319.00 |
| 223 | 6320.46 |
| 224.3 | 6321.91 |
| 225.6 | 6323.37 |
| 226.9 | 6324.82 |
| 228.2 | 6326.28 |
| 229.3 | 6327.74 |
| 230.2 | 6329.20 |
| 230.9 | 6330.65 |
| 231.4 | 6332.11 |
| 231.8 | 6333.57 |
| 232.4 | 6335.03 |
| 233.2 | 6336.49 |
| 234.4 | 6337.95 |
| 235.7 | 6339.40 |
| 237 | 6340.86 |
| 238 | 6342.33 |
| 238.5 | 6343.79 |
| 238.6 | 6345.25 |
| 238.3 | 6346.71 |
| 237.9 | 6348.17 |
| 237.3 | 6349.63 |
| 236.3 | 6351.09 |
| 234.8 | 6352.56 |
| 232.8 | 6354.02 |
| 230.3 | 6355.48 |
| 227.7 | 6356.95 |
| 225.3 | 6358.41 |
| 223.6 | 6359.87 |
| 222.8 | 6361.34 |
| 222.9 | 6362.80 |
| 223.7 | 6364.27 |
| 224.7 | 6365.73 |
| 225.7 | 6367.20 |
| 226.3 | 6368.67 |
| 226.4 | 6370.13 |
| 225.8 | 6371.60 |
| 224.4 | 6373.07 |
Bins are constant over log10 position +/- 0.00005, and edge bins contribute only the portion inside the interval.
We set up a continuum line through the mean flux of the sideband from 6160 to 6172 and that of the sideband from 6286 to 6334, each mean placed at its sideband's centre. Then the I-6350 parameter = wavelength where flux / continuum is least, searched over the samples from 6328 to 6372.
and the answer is 6362.80 Angstrom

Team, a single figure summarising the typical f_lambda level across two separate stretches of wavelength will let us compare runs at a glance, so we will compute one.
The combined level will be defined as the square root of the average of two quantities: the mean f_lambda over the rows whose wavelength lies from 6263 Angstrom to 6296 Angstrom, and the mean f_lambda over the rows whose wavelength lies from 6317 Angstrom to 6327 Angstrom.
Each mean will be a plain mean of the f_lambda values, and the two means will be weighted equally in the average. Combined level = 14.7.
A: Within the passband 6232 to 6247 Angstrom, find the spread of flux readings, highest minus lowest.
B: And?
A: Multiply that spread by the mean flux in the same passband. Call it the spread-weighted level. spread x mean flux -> 1508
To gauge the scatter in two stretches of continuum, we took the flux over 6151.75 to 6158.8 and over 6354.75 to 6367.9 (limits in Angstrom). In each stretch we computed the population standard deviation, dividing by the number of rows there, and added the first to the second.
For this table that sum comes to 11.4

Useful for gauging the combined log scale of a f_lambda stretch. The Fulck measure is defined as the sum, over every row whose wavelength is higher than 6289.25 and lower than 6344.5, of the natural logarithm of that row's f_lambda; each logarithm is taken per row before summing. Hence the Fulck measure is 205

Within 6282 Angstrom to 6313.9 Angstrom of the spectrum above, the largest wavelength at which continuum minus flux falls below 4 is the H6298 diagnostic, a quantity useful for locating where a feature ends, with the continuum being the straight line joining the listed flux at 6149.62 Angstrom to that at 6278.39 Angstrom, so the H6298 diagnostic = 6313.18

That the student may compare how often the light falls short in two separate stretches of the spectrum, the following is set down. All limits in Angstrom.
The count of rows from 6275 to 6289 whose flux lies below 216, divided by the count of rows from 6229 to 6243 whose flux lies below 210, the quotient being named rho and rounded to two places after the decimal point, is 1.00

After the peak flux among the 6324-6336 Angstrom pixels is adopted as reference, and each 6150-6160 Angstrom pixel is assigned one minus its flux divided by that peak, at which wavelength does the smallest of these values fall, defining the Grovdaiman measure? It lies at 6151.04 Angstrom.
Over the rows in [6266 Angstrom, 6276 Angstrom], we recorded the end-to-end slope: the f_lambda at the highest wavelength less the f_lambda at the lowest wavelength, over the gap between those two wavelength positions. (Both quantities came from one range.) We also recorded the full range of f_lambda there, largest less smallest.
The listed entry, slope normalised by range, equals 0.12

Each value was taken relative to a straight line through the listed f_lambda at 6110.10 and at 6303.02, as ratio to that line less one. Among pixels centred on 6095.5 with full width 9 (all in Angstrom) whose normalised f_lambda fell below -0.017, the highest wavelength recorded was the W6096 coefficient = 6098.86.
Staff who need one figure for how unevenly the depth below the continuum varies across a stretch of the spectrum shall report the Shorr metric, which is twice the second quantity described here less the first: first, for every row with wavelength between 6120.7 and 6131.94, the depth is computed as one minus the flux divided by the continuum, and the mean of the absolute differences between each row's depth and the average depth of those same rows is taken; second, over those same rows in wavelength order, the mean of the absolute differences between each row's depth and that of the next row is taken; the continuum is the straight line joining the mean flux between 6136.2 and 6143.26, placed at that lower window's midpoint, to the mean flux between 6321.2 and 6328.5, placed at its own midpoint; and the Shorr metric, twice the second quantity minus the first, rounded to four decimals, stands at -0.0065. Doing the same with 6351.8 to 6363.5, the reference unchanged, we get -0.0018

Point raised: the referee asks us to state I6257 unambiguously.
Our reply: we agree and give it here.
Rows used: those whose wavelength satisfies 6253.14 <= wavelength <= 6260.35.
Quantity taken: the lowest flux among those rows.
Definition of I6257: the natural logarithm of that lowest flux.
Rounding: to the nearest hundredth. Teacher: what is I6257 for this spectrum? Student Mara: 5.25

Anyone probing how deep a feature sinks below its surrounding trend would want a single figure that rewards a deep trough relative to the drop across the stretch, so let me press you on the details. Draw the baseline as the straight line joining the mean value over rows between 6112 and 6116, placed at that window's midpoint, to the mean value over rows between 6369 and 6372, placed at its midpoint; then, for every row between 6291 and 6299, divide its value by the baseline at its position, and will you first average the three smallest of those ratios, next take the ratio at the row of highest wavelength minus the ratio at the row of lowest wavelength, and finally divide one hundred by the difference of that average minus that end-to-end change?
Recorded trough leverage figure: 108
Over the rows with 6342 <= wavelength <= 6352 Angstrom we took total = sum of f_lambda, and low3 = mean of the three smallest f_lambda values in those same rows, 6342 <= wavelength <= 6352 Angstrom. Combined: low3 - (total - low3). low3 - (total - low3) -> -1191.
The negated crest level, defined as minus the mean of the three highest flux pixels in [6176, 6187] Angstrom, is -212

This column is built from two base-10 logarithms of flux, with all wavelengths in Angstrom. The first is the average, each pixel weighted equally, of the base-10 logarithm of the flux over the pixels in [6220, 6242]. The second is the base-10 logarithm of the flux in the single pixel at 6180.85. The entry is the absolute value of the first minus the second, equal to 0.057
